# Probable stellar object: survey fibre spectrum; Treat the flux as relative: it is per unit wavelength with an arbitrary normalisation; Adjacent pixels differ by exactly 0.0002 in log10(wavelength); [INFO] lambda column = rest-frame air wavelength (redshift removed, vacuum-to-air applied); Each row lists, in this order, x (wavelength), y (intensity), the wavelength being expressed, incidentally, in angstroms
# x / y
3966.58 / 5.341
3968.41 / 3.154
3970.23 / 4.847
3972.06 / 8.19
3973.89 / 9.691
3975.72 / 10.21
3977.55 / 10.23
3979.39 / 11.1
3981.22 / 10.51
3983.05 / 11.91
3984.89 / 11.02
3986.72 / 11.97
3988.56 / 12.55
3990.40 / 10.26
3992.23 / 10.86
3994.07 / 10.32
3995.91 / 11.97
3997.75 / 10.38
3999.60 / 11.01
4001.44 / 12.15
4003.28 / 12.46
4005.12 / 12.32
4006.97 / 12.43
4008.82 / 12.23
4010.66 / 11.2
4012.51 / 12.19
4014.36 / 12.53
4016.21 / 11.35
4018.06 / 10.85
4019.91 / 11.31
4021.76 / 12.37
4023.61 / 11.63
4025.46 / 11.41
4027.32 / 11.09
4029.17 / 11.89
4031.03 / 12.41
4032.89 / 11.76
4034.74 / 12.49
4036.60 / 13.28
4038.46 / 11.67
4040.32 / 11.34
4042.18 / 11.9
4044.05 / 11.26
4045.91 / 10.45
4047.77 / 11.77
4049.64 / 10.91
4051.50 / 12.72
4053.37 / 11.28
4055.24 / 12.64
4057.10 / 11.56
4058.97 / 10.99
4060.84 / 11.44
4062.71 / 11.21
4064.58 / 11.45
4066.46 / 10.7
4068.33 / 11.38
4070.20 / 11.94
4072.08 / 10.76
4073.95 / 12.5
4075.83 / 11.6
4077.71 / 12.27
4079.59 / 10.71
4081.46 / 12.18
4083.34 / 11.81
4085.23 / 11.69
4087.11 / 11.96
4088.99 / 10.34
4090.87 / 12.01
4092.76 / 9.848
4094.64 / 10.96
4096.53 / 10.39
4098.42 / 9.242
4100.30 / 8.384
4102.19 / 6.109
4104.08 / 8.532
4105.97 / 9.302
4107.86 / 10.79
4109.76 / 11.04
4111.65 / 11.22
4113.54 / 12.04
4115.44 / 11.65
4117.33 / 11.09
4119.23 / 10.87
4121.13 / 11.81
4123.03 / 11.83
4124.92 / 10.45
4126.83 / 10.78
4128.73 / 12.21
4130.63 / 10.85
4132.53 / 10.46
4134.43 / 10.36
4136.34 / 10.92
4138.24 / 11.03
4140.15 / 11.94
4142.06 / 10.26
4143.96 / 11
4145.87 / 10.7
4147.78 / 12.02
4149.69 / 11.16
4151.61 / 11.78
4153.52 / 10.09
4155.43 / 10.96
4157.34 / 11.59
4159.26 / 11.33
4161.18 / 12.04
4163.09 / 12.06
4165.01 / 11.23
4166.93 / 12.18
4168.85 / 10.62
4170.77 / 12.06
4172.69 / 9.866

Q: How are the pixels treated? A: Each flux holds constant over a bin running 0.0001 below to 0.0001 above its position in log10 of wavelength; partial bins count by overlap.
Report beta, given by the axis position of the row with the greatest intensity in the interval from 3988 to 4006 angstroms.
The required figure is 3988.56 angstroms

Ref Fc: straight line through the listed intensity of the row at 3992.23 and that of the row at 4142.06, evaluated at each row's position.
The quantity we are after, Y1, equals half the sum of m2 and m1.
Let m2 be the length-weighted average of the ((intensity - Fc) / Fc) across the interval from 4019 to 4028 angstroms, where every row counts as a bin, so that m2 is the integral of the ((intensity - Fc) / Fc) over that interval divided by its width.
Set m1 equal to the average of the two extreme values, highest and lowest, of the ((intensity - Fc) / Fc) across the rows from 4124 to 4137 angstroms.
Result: 0.087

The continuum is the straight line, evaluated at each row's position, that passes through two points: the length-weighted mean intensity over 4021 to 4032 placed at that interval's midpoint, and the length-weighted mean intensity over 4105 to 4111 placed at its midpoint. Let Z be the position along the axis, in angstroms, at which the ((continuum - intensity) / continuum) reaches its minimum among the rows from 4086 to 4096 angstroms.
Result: 4090.87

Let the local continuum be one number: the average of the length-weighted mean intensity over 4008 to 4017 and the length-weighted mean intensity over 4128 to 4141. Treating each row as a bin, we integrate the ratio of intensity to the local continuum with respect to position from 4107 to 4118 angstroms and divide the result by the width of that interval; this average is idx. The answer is 0.98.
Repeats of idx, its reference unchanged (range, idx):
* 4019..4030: 1.01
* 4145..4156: 0.97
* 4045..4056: 1.01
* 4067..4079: 1.02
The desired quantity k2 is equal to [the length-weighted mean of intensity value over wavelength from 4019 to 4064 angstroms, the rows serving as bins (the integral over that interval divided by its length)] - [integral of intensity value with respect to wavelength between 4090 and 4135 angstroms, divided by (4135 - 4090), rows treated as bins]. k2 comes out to 1.2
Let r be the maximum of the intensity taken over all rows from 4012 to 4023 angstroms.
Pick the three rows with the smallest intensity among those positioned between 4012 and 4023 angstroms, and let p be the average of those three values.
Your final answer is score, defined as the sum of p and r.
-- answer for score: 23.7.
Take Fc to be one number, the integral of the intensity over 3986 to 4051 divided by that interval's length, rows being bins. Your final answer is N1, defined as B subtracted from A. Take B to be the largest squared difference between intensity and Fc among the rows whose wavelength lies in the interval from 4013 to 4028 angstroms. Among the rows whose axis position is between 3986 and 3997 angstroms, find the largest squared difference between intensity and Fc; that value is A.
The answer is 1.2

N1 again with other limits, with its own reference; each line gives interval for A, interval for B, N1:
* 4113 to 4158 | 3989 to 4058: -0.1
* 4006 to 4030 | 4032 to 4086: -1.9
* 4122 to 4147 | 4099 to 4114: -28.9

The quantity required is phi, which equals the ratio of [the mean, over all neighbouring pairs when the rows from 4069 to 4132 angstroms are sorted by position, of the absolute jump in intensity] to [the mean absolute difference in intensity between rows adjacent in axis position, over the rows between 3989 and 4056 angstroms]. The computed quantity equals 1.26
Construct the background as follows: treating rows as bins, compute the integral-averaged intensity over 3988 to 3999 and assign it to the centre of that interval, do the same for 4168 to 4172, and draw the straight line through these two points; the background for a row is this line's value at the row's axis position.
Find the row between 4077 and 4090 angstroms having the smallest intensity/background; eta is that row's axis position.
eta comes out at 4088.99 angstroms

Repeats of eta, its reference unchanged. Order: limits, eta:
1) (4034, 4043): 4040.32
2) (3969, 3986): 3970.23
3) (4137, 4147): 4142.06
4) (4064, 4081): 4079.59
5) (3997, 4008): 3997.75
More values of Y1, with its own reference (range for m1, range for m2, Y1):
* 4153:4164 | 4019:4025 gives 0.090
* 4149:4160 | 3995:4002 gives 0.058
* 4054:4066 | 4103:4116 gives 0.066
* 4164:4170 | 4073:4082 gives 0.124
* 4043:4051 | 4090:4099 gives 0.026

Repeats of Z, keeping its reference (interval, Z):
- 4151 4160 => 4151.61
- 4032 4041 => 4036.60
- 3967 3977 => 3975.72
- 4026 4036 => 4034.74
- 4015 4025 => 4021.76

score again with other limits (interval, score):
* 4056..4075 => 23.3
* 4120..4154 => 22.4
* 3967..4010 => 17.9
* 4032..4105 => 21.0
